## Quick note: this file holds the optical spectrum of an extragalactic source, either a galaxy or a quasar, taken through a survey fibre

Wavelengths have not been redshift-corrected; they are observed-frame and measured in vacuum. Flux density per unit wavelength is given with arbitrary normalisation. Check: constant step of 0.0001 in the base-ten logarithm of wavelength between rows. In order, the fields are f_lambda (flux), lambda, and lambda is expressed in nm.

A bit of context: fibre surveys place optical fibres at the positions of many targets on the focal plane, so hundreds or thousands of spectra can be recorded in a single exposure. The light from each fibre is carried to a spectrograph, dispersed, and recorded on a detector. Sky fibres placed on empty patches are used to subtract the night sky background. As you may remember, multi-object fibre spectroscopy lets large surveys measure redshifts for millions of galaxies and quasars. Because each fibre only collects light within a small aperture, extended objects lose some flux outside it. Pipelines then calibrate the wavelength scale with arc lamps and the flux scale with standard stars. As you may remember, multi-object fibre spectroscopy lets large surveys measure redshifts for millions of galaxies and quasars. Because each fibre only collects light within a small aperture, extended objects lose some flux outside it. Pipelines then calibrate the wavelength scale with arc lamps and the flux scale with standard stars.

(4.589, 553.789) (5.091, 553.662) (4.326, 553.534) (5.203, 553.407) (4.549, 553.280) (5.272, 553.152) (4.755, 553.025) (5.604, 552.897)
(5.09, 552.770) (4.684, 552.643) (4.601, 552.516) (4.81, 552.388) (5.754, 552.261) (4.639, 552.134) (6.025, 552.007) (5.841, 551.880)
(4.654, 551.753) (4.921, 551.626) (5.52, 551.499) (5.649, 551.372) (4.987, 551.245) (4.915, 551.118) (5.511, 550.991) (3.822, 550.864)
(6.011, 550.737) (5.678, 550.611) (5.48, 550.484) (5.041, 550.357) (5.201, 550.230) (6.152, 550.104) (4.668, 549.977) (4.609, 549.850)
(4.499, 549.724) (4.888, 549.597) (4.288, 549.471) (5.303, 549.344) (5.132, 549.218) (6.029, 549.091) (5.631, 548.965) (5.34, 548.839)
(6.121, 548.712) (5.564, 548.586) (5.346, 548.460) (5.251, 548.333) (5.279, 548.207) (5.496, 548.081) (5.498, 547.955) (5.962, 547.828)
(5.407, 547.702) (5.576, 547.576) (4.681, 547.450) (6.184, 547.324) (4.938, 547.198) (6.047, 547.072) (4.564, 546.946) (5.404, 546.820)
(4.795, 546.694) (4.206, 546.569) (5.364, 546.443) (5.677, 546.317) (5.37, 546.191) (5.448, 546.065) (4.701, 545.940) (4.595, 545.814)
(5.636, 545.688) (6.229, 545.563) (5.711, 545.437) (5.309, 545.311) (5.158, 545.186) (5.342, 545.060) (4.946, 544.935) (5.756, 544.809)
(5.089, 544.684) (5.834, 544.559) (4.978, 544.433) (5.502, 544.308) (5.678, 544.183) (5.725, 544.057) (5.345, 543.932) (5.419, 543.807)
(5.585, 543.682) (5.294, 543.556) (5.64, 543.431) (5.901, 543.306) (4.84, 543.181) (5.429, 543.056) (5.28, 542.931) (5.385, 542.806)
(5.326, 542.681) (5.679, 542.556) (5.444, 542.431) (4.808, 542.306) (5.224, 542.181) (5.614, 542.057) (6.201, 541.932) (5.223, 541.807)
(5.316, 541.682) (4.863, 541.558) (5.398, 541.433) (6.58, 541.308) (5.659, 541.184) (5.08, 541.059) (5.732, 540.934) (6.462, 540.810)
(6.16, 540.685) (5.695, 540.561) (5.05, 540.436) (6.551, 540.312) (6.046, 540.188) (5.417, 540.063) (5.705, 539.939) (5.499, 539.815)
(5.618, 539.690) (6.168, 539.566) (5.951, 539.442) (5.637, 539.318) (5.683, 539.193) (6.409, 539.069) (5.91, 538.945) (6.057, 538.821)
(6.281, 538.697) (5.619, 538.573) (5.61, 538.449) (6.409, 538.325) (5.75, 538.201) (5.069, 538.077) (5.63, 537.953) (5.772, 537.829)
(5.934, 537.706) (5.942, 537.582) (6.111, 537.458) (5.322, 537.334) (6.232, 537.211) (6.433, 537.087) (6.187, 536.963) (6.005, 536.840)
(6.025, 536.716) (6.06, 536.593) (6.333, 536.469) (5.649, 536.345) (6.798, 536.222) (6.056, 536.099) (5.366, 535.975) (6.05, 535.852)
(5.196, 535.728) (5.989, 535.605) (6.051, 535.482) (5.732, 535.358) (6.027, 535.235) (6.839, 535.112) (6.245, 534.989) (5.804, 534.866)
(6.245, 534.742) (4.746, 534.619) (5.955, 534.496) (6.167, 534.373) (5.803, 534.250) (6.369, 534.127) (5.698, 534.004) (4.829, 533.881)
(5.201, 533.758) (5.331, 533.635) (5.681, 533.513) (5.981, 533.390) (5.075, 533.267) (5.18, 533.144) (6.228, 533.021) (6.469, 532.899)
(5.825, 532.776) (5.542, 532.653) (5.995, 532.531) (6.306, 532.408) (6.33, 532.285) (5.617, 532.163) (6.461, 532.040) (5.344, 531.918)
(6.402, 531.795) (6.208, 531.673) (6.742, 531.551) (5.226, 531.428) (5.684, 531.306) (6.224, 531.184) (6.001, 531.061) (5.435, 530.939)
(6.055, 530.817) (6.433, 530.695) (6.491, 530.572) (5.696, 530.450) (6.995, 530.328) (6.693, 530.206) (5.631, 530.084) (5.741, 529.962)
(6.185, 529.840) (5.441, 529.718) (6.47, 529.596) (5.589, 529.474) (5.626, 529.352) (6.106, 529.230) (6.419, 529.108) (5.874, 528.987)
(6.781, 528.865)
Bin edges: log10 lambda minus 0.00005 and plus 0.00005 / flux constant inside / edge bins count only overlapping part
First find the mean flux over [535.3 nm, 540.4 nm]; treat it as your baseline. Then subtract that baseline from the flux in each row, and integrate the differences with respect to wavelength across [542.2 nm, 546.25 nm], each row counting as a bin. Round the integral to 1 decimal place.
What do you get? -2.1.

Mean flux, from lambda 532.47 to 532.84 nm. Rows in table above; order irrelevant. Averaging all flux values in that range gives 5.79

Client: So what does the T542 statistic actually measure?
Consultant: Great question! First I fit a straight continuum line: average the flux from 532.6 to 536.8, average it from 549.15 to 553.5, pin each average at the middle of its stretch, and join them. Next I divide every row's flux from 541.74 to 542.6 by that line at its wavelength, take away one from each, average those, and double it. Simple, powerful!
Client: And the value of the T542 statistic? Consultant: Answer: -0.02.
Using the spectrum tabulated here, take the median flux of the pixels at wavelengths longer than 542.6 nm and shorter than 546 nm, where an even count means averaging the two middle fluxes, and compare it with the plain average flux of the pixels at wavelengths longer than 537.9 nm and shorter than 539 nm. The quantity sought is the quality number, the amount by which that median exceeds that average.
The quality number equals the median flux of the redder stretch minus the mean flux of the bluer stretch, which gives -0.43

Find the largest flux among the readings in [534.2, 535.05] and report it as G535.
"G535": 6.245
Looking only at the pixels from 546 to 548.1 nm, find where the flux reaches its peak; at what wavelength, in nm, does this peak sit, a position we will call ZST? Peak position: 547.324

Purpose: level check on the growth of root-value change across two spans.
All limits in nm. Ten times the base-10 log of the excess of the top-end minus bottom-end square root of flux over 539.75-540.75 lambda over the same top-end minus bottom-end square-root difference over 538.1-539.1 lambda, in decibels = -24.9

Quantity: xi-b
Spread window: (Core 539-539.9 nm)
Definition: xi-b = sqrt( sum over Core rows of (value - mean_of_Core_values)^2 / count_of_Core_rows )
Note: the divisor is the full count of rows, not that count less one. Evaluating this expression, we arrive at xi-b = 0.31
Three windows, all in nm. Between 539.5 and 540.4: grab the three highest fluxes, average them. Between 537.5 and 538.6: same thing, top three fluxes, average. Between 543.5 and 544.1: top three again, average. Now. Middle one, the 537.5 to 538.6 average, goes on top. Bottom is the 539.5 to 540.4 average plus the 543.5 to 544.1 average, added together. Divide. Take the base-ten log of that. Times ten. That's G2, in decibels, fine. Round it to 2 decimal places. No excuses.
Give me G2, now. -2.88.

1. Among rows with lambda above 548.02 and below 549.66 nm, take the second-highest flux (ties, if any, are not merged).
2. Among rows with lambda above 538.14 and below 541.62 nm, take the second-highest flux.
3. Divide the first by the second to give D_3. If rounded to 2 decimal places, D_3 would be 0.92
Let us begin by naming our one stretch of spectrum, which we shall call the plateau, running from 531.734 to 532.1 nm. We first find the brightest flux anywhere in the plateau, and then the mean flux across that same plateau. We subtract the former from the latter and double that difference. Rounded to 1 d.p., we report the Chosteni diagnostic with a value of -0.8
